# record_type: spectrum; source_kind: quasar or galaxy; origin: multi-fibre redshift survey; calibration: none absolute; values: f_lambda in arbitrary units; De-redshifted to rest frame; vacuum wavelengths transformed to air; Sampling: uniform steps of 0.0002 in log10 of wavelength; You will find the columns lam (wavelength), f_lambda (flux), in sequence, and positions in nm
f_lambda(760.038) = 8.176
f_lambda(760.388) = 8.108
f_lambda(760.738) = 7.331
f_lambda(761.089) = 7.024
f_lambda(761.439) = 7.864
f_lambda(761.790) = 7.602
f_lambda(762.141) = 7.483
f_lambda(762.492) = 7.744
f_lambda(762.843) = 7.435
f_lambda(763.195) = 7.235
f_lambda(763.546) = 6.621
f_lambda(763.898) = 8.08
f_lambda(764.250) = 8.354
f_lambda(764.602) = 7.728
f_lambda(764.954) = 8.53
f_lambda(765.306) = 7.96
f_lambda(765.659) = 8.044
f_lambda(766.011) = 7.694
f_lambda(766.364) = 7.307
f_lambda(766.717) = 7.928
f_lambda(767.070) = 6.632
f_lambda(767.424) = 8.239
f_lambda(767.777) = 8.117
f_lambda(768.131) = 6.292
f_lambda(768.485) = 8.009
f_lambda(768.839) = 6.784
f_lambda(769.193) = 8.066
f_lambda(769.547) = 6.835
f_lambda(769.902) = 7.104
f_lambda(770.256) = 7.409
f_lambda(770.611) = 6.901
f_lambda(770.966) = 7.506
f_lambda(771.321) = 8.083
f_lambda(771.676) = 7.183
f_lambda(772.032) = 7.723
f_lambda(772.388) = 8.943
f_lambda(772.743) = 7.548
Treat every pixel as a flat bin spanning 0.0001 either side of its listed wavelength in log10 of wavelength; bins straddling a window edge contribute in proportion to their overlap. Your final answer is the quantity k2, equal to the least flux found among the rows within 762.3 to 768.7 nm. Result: 6.292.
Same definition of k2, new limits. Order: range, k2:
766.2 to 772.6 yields 6.292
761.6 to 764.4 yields 6.621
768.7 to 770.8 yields 6.784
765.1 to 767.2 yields 6.632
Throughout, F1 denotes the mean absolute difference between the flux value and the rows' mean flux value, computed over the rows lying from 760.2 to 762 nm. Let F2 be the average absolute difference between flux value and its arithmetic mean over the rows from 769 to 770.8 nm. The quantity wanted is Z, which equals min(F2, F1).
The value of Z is 0.327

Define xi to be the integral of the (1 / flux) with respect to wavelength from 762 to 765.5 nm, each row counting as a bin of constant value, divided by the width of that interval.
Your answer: 0.130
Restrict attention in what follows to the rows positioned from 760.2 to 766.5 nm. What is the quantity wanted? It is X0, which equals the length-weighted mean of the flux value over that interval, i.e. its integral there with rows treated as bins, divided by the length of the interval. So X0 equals 7.68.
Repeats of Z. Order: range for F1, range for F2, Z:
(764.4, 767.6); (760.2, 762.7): 0.269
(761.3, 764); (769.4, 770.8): 0.194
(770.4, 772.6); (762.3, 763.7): 0.331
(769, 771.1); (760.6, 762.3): 0.227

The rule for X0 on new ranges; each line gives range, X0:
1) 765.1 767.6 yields 7.70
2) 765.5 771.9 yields 7.45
